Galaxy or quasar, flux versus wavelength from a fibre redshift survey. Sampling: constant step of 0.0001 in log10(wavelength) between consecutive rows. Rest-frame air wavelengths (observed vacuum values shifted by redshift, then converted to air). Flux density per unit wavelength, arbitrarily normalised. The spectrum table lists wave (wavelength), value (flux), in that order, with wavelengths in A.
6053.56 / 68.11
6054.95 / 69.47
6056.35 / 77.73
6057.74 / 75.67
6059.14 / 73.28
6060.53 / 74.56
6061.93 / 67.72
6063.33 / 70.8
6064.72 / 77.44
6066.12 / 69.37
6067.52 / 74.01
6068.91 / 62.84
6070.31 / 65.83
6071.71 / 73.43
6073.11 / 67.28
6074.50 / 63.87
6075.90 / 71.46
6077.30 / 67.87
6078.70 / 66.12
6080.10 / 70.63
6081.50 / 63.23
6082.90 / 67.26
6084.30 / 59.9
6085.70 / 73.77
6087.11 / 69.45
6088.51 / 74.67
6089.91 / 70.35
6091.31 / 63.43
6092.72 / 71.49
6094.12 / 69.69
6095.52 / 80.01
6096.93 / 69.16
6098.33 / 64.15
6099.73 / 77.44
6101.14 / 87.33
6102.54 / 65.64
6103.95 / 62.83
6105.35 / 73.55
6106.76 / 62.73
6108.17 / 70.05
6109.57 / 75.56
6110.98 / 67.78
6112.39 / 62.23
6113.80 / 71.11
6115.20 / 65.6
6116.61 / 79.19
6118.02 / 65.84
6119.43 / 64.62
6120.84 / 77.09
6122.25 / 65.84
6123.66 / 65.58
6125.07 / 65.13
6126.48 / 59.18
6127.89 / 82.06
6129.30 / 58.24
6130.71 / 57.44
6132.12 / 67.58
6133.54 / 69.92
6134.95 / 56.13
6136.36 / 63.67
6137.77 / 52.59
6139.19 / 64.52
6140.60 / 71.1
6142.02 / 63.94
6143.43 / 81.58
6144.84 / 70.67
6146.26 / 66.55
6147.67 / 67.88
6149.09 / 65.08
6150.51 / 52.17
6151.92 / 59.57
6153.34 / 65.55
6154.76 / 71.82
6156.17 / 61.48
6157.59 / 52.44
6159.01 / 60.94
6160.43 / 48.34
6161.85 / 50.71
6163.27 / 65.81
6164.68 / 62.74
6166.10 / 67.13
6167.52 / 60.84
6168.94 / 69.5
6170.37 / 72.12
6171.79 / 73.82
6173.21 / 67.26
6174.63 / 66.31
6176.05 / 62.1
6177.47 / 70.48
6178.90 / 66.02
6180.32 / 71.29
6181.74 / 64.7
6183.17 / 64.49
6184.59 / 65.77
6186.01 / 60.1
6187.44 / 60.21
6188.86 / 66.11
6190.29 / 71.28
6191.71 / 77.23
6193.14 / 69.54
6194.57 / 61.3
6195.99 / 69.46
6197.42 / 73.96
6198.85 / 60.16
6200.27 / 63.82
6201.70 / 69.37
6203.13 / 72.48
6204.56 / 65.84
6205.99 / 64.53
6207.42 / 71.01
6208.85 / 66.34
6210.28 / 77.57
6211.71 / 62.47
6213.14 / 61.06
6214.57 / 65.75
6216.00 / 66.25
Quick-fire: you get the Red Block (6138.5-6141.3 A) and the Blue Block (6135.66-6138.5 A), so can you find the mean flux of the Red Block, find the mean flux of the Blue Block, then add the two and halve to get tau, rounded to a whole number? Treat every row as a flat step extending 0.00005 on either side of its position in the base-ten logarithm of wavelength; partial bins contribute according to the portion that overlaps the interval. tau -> 63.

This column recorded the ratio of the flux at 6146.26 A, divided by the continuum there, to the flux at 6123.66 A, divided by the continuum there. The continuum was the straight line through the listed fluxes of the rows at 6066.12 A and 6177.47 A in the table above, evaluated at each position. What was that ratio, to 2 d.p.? 1.01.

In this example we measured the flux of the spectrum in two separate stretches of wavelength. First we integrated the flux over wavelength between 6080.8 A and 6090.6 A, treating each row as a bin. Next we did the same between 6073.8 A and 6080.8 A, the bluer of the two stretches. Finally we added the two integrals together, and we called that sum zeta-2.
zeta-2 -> 1146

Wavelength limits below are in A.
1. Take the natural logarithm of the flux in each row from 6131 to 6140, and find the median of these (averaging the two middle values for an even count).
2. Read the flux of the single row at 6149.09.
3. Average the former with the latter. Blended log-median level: 35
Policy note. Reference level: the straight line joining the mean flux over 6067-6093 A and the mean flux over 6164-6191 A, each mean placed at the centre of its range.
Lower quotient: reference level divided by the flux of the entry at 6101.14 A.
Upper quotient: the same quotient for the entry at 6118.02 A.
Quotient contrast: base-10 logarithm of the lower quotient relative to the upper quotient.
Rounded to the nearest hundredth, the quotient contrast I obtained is -0.12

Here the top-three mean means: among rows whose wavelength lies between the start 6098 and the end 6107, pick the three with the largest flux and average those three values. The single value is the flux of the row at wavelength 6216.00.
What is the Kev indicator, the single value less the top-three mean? -13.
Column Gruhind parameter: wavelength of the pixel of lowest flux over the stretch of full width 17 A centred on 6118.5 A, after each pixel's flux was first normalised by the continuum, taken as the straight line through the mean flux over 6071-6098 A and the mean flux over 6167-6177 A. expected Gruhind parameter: 6126.48 A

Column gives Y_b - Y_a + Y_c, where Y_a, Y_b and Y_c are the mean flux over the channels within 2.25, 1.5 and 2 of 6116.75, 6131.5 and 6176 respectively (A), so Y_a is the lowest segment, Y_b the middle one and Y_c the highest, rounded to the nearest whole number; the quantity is 59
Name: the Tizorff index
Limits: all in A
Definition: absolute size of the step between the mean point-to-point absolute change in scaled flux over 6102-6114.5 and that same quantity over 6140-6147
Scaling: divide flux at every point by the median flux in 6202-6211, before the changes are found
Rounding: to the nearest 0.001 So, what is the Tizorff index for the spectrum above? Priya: 0.037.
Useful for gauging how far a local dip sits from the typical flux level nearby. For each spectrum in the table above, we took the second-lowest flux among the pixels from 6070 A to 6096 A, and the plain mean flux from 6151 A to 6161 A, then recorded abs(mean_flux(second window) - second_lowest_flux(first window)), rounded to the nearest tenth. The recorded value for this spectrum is 3.2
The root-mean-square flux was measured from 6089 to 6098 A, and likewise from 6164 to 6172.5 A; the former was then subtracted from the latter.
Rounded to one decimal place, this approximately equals -3.0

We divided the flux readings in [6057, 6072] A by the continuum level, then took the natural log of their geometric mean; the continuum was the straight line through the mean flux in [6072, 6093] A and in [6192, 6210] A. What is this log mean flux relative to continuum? 0.04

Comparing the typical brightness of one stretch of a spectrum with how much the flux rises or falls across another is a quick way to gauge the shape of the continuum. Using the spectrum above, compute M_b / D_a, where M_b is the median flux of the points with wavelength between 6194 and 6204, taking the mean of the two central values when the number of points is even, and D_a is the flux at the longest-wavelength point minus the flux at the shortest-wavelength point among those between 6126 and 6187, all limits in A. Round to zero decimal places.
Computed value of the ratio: 75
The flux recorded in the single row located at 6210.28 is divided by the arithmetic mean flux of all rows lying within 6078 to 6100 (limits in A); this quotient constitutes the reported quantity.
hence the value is 1.12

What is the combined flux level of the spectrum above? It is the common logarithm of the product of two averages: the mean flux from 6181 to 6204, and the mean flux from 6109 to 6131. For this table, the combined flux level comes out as 3.656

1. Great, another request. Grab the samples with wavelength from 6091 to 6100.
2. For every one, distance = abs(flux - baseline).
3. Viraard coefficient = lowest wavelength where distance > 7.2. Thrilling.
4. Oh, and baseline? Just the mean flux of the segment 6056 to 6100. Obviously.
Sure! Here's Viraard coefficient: 6095.52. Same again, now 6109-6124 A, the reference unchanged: 6112.39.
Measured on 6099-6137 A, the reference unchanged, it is 6099.73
